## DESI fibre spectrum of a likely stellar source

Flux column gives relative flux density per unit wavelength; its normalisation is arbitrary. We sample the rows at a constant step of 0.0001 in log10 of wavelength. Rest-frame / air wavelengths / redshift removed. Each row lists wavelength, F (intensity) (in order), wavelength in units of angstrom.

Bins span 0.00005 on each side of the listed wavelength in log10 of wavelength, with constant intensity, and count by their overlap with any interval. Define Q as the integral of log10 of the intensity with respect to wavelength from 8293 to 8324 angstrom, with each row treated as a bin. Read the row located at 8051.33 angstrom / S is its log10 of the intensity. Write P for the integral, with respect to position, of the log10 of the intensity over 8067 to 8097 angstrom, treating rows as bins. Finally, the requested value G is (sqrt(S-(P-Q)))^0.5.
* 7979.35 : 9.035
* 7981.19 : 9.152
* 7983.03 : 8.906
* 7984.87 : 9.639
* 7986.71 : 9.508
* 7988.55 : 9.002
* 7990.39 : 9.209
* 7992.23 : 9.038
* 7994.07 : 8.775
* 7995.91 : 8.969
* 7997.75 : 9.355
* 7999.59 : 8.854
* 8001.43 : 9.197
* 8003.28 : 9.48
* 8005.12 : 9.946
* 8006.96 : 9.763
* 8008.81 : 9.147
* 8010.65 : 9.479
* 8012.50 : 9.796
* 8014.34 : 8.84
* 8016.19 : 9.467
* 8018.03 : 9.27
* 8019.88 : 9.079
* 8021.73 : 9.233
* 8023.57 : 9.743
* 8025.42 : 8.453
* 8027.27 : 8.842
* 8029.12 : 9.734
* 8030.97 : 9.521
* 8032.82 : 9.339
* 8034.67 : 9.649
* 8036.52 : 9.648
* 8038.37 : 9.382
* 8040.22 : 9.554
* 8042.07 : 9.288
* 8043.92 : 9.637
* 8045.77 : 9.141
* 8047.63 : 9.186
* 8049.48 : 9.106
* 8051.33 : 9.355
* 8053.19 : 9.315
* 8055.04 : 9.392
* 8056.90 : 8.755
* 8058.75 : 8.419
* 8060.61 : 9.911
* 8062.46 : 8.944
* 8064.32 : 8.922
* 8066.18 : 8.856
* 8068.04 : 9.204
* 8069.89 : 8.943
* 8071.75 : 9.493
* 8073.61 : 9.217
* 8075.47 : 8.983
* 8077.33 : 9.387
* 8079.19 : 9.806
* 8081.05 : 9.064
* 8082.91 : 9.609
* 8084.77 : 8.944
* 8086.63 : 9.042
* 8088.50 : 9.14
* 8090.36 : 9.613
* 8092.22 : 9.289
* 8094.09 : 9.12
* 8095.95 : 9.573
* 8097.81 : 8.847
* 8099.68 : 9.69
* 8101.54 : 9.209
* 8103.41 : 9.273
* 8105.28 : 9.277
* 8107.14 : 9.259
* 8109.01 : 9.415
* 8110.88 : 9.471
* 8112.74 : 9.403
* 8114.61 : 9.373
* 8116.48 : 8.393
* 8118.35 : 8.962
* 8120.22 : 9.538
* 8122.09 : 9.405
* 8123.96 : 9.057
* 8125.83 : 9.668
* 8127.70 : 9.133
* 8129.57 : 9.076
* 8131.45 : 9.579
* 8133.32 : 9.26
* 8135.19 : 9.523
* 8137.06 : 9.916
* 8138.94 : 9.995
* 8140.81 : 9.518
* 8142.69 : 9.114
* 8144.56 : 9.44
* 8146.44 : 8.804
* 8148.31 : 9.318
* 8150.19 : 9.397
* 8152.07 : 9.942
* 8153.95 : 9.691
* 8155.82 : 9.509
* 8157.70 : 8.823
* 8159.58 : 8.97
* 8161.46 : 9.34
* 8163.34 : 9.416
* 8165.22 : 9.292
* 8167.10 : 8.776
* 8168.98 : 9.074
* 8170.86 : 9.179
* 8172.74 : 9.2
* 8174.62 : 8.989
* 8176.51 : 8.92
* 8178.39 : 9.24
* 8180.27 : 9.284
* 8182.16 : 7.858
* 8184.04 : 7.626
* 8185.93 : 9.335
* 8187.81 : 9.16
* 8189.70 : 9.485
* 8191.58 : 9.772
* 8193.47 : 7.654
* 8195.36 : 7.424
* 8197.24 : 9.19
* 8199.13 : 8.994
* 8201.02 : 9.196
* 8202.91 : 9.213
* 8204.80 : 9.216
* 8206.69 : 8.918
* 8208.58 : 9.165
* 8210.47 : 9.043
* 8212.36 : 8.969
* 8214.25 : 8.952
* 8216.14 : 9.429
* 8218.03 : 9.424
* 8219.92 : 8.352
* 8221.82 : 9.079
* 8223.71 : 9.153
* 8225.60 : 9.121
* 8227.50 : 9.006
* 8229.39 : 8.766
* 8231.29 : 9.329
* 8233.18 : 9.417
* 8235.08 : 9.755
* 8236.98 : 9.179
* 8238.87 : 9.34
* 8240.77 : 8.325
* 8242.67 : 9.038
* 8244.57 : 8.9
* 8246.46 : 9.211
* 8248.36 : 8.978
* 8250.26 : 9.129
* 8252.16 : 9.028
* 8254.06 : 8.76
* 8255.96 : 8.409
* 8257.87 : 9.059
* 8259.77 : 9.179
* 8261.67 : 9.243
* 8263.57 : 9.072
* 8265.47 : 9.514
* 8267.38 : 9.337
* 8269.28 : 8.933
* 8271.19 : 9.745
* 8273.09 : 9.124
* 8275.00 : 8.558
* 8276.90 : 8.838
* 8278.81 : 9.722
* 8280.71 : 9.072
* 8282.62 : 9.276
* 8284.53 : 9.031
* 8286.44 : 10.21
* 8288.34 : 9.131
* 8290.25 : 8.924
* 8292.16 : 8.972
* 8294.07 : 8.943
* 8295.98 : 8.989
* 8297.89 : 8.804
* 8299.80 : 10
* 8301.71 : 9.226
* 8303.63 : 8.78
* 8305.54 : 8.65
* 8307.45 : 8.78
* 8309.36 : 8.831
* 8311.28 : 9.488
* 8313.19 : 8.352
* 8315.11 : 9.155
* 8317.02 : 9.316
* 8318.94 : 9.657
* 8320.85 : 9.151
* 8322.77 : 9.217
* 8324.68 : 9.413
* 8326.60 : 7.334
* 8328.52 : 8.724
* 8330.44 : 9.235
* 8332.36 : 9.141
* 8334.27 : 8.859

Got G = 1.13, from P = 29.0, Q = 29.7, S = 0.971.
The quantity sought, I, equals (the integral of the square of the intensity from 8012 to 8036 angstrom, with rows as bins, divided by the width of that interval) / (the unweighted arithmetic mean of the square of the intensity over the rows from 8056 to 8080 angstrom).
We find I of 1.04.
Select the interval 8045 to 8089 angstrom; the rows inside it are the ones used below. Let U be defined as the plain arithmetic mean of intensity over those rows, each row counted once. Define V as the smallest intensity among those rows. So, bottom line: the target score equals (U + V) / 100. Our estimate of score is 0.176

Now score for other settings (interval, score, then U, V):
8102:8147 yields 0.177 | 9.33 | 8.393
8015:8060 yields 0.177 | 9.27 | 8.419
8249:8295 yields 0.175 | 9.13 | 8.409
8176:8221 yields 0.163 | 8.91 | 7.424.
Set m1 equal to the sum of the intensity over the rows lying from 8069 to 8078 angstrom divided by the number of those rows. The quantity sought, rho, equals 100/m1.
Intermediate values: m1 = 9.20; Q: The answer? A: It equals 10.9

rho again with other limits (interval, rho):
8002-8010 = 10.4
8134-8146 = 10.4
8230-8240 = 10.6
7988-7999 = 11.0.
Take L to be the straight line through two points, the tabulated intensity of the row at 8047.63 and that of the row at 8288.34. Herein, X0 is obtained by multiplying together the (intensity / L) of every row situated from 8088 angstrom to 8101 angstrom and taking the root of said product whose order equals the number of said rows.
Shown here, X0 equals 1.02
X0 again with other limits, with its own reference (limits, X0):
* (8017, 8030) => 1.00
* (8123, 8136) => 1.02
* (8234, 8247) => 1.00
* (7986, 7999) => 0.99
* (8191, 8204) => 0.95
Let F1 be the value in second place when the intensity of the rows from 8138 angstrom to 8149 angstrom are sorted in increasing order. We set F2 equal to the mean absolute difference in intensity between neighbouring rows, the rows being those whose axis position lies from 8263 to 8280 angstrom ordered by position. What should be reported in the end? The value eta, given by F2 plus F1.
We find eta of 9.64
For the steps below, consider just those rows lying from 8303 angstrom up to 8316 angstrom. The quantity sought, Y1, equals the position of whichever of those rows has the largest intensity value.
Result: 8311.28 angstrom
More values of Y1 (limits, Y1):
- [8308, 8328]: 8318.94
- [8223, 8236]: 8235.08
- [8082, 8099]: 8090.36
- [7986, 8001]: 7986.71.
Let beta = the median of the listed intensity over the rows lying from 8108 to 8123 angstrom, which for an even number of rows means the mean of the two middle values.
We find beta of 9.40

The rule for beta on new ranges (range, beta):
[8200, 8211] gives 9.18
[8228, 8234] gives 9.33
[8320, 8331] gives 9.18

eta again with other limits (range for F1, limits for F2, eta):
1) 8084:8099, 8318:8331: 9.74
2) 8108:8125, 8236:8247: 9.43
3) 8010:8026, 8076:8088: 9.33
